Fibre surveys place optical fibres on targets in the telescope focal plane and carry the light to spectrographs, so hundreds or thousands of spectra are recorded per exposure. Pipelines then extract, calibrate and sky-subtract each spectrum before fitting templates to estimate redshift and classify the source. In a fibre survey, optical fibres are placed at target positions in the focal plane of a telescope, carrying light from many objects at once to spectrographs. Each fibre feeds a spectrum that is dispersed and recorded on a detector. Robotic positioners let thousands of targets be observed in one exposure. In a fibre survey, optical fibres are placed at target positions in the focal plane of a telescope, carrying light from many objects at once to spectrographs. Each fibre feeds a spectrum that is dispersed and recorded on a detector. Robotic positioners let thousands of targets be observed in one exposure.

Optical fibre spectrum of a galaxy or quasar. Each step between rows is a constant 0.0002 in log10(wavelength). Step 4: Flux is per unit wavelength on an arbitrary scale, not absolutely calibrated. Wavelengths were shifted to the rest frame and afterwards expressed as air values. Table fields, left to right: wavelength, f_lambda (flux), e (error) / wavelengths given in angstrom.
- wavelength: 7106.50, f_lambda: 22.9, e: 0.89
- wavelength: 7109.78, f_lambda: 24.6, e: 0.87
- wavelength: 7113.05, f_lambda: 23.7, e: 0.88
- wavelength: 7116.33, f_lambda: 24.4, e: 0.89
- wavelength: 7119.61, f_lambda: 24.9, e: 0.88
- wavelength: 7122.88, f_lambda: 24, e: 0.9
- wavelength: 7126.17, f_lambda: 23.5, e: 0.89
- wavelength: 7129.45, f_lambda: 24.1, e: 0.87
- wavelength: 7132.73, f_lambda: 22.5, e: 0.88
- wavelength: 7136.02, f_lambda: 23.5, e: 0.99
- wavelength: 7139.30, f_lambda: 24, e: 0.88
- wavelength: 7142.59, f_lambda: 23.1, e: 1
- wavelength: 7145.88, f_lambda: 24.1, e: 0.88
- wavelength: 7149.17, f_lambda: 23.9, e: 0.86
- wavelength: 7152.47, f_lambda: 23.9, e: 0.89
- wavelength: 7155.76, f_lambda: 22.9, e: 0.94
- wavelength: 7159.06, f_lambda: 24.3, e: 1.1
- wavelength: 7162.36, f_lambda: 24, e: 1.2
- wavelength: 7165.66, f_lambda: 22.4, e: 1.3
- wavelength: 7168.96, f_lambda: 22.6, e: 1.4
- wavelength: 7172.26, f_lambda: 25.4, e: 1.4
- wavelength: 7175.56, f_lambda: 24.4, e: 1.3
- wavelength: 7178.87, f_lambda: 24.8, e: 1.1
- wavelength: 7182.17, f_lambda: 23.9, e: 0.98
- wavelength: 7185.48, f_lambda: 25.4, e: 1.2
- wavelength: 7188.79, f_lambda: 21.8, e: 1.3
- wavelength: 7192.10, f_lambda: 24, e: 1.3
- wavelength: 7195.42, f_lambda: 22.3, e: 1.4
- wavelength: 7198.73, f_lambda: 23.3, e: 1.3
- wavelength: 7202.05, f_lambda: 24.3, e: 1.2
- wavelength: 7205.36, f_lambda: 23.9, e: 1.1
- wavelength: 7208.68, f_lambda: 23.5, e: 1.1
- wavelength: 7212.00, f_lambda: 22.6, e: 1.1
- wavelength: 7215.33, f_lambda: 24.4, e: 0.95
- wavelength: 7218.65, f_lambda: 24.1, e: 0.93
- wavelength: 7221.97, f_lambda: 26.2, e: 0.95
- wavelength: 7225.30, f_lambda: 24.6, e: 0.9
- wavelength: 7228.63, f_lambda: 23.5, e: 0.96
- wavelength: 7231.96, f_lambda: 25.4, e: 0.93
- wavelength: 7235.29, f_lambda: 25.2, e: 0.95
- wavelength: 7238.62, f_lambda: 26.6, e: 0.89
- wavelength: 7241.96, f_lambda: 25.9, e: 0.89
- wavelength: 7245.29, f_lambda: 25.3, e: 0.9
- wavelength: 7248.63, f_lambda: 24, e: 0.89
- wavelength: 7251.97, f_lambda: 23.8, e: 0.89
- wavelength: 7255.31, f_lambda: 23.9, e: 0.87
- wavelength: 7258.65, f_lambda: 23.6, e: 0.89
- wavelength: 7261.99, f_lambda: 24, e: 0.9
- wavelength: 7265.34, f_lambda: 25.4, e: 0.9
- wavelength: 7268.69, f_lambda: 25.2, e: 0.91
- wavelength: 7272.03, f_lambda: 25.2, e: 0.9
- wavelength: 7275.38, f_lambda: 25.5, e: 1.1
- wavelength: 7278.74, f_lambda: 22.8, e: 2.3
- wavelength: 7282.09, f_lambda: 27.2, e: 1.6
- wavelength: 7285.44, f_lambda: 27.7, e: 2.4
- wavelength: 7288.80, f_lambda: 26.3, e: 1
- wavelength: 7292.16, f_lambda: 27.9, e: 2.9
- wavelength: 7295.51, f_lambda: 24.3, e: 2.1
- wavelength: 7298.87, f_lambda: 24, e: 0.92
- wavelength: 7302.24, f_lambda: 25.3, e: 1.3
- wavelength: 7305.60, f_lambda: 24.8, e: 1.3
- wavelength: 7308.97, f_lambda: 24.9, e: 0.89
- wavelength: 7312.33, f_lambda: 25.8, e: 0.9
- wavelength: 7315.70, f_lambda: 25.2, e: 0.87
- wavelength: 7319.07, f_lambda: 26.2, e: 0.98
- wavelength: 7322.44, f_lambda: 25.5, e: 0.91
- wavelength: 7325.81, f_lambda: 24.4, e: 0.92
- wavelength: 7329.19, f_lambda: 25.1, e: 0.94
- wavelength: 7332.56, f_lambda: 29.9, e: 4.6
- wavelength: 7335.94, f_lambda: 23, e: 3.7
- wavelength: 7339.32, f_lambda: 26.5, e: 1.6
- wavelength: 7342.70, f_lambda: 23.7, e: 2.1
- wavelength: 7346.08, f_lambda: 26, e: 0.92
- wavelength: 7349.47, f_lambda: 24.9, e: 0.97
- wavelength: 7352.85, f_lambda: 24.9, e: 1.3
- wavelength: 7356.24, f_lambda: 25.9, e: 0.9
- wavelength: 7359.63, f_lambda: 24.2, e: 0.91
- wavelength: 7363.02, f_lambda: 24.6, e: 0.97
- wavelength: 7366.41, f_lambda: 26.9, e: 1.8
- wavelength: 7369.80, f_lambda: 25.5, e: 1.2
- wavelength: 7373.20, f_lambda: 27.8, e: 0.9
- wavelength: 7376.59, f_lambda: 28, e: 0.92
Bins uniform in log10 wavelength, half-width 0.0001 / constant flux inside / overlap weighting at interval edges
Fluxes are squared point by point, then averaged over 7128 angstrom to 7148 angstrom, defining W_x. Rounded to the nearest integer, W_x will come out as 555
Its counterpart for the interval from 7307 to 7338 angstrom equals 656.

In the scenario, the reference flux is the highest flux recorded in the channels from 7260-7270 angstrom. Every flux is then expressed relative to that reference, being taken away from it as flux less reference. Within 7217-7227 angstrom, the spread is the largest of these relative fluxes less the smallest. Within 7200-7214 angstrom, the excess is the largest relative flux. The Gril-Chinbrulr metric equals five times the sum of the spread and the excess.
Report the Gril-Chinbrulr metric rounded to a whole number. 5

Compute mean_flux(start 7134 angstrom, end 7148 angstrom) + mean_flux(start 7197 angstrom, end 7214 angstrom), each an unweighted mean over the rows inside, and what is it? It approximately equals 47.2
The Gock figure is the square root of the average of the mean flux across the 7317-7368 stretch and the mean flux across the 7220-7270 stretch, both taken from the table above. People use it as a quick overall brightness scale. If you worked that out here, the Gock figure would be 5.01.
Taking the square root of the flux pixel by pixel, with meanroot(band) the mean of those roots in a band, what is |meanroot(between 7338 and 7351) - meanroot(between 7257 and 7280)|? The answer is 0.07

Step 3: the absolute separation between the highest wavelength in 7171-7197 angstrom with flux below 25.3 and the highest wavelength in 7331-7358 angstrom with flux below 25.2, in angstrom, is 157.4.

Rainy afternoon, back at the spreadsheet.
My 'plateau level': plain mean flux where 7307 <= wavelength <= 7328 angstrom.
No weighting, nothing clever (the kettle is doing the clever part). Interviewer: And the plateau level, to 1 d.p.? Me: 25.3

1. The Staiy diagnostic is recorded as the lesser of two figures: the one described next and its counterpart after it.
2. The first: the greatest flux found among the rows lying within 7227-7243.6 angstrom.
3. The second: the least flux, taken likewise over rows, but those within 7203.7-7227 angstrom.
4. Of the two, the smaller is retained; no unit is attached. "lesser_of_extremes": 22.6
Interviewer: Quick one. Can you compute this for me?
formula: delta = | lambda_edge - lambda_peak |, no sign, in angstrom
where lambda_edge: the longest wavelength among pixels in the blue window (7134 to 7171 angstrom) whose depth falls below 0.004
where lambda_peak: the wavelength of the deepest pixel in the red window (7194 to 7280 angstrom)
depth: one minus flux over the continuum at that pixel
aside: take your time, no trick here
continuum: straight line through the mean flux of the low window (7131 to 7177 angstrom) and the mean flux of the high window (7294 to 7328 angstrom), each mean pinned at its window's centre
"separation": 116.4 angstrom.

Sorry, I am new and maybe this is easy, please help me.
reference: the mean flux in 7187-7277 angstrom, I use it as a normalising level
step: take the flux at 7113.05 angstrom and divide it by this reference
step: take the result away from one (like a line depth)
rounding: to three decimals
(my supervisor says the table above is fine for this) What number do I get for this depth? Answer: 0.027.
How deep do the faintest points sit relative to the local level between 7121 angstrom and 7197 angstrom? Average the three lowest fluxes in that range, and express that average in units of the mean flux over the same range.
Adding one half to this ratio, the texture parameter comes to 1.436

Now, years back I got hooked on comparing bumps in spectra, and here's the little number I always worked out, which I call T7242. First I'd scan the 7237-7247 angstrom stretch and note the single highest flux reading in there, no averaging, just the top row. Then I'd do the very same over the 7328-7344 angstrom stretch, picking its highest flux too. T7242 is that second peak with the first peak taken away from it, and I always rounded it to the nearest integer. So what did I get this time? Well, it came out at 3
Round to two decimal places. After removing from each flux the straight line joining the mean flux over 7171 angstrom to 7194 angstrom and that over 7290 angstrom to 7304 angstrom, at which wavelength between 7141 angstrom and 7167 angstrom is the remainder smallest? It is 7165.66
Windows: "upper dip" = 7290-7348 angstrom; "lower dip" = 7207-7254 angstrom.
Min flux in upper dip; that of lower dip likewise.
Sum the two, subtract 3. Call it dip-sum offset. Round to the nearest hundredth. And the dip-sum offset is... 42.60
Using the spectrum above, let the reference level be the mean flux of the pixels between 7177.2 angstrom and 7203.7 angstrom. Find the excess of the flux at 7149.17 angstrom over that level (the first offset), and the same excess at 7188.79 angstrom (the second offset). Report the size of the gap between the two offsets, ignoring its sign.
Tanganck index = 2.1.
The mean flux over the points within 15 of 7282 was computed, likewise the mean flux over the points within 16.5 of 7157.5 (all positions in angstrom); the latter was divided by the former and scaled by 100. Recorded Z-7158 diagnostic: 91.7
